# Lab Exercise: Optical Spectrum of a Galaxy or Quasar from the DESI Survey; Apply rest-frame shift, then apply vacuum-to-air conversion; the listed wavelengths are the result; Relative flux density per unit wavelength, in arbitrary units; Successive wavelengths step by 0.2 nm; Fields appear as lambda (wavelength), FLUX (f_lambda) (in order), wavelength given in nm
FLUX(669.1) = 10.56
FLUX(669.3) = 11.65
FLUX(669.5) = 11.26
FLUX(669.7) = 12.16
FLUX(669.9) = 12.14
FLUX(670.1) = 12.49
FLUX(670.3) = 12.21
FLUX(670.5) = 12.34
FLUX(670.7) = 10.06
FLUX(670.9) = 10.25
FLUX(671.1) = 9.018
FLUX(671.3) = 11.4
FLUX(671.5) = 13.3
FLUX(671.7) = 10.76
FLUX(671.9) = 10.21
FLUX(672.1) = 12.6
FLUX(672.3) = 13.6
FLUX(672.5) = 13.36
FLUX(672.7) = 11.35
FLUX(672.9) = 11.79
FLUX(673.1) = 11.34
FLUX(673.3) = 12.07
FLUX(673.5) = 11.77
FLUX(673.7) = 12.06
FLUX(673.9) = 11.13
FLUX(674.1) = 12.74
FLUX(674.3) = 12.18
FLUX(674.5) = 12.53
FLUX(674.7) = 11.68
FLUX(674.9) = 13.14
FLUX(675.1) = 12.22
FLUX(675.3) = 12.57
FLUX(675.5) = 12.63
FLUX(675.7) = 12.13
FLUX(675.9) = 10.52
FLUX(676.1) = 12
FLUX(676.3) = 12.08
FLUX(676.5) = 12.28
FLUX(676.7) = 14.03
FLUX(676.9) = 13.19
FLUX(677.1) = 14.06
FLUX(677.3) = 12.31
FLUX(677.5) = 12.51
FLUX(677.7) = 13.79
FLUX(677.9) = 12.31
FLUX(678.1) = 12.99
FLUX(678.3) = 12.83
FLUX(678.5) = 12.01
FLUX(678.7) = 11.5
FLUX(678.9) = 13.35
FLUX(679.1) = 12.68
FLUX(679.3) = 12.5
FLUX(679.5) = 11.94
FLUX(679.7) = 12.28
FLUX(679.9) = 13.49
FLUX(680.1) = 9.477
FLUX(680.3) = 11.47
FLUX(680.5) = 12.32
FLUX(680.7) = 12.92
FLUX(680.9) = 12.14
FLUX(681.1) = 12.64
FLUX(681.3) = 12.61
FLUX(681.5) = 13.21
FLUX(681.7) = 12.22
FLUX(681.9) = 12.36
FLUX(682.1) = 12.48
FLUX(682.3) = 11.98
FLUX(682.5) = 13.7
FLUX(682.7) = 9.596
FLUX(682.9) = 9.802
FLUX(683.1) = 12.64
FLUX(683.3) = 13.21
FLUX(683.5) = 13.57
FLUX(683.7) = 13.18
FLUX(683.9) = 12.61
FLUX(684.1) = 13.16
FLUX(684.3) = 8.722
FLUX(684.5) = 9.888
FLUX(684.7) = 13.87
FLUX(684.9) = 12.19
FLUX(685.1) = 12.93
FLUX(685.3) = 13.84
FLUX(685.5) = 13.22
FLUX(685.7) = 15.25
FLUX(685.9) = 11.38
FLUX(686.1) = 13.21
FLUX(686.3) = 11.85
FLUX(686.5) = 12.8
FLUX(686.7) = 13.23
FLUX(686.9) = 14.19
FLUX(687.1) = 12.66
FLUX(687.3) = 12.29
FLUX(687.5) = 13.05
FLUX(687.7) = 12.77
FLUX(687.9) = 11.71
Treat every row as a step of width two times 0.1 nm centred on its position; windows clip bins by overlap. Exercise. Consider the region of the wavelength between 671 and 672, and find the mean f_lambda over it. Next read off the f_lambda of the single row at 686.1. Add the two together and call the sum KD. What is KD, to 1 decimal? 24.1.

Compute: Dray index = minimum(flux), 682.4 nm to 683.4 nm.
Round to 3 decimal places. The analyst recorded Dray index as 9.596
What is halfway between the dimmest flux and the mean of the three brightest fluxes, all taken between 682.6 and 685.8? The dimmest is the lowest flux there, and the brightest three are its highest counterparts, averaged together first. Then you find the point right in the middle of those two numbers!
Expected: 11.5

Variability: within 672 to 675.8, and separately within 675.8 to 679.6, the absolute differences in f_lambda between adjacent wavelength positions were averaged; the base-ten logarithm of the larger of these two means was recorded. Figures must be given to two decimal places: -0.07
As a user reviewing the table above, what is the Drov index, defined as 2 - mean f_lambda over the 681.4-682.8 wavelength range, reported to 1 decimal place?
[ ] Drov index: -10.2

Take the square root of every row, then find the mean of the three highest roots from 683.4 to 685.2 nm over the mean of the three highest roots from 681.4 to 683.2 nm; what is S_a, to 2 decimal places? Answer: 1.01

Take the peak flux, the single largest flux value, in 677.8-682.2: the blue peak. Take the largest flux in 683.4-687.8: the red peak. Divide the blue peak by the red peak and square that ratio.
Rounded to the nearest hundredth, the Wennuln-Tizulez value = 0.78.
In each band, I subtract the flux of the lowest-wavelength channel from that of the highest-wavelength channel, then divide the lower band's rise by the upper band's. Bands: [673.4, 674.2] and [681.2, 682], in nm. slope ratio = -3.9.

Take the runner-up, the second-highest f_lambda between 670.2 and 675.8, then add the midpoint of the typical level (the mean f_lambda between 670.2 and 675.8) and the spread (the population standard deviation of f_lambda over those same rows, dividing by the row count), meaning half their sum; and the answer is 19.8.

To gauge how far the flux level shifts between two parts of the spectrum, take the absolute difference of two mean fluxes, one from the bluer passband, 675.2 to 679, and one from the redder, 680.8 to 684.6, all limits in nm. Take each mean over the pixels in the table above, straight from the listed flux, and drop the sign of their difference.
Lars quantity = 0.49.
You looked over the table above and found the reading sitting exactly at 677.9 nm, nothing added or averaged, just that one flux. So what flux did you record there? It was 12.31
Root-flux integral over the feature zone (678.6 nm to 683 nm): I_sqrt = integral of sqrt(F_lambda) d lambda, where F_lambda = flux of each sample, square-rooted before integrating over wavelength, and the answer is 15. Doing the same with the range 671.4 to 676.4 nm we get 17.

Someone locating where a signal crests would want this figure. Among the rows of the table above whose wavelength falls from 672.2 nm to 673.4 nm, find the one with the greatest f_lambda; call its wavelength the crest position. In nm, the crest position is 672.3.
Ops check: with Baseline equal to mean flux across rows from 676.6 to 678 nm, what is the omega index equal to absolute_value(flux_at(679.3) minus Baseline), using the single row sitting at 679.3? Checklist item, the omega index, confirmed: 0.67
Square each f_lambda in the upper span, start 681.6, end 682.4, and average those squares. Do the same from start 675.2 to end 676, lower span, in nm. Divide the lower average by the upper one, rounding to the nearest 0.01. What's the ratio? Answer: 0.96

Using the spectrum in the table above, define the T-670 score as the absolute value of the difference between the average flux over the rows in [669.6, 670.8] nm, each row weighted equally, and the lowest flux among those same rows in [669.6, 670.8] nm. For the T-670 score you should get 1.8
